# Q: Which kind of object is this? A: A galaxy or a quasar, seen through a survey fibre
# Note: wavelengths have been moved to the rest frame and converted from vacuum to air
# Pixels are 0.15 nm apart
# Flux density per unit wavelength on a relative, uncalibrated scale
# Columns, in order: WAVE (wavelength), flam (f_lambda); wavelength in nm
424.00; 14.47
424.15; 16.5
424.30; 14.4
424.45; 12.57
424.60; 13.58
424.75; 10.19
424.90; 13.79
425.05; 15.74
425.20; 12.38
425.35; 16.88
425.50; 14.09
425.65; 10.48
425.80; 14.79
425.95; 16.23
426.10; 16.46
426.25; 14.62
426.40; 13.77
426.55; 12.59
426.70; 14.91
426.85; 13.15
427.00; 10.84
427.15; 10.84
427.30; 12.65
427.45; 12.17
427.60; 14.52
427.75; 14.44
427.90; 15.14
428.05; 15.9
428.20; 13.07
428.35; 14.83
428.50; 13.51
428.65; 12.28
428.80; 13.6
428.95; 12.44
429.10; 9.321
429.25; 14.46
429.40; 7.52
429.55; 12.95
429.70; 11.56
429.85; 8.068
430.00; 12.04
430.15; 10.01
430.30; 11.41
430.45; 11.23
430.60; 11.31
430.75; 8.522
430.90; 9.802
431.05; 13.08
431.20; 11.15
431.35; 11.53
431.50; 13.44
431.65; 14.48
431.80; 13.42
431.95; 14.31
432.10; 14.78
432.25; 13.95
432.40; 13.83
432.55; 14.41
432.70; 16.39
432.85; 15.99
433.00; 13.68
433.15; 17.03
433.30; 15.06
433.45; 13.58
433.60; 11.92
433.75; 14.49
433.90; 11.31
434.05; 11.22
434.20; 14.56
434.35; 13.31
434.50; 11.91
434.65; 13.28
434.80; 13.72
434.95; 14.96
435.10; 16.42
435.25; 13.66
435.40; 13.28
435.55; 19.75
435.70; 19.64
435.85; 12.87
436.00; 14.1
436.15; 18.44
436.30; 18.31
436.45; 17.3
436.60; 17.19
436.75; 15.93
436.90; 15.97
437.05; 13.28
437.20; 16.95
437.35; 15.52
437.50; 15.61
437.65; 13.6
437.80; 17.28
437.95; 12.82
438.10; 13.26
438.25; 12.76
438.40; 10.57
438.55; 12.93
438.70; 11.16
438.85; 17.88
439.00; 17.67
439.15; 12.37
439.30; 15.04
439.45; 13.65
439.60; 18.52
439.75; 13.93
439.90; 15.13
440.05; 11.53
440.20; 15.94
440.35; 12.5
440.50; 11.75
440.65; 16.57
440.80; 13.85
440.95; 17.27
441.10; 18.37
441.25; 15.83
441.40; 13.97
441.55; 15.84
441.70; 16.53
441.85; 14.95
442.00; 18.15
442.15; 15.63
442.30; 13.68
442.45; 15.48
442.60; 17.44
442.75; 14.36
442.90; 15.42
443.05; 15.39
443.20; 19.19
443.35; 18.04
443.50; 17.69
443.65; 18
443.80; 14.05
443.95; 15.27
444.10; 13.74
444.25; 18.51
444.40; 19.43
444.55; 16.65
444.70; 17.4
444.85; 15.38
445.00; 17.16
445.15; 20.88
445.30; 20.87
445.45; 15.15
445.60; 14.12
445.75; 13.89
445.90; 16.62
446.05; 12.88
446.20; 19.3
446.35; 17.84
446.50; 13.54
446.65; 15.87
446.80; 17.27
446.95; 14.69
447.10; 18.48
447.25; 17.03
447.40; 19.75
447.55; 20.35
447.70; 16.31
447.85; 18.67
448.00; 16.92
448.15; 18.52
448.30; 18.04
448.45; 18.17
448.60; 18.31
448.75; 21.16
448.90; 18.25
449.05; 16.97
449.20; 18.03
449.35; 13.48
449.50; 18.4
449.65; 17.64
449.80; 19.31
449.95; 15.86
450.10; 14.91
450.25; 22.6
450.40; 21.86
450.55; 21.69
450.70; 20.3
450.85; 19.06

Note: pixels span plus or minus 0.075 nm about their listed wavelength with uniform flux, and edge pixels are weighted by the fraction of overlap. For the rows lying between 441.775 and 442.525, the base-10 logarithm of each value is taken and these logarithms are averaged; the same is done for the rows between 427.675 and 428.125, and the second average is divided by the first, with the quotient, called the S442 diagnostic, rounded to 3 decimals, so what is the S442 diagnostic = 0.991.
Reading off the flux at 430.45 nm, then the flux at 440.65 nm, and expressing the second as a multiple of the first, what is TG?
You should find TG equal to 1.48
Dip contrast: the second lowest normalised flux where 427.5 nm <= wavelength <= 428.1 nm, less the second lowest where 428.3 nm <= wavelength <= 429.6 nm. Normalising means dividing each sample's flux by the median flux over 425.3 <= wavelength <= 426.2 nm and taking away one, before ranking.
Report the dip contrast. 0.34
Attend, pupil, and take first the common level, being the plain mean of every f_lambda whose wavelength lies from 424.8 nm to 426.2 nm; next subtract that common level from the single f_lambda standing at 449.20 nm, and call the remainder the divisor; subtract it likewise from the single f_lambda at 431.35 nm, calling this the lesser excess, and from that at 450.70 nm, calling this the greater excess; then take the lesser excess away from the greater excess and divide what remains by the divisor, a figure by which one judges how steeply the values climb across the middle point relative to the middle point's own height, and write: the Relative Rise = 2.5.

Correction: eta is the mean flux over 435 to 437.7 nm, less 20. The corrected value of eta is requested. -4.0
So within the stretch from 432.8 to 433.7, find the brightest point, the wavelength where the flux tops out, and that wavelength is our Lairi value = 433.15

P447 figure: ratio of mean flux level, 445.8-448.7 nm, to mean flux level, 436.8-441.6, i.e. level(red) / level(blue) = 1.18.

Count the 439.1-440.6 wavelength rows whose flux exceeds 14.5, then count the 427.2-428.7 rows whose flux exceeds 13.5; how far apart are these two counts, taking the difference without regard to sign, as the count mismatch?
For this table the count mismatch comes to 2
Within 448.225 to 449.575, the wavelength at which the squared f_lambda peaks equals 448.75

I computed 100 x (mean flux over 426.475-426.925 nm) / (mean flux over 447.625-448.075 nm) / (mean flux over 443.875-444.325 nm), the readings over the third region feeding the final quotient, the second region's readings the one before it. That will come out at 4.9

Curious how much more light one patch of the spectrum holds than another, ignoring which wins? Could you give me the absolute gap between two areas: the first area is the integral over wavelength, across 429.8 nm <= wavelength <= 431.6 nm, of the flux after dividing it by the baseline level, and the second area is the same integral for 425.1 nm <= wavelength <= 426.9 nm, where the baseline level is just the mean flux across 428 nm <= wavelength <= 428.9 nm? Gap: 0.42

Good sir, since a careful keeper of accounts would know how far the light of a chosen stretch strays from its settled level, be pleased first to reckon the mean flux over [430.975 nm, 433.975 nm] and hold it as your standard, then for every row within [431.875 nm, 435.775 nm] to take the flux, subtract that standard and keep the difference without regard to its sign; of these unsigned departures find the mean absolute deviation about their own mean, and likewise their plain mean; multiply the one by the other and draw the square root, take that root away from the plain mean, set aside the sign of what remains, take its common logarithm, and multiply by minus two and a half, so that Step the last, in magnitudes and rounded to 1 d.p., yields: 2.1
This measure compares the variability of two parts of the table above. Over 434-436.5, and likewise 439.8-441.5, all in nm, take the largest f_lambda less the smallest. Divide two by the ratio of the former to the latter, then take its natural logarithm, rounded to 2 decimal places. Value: 0.47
